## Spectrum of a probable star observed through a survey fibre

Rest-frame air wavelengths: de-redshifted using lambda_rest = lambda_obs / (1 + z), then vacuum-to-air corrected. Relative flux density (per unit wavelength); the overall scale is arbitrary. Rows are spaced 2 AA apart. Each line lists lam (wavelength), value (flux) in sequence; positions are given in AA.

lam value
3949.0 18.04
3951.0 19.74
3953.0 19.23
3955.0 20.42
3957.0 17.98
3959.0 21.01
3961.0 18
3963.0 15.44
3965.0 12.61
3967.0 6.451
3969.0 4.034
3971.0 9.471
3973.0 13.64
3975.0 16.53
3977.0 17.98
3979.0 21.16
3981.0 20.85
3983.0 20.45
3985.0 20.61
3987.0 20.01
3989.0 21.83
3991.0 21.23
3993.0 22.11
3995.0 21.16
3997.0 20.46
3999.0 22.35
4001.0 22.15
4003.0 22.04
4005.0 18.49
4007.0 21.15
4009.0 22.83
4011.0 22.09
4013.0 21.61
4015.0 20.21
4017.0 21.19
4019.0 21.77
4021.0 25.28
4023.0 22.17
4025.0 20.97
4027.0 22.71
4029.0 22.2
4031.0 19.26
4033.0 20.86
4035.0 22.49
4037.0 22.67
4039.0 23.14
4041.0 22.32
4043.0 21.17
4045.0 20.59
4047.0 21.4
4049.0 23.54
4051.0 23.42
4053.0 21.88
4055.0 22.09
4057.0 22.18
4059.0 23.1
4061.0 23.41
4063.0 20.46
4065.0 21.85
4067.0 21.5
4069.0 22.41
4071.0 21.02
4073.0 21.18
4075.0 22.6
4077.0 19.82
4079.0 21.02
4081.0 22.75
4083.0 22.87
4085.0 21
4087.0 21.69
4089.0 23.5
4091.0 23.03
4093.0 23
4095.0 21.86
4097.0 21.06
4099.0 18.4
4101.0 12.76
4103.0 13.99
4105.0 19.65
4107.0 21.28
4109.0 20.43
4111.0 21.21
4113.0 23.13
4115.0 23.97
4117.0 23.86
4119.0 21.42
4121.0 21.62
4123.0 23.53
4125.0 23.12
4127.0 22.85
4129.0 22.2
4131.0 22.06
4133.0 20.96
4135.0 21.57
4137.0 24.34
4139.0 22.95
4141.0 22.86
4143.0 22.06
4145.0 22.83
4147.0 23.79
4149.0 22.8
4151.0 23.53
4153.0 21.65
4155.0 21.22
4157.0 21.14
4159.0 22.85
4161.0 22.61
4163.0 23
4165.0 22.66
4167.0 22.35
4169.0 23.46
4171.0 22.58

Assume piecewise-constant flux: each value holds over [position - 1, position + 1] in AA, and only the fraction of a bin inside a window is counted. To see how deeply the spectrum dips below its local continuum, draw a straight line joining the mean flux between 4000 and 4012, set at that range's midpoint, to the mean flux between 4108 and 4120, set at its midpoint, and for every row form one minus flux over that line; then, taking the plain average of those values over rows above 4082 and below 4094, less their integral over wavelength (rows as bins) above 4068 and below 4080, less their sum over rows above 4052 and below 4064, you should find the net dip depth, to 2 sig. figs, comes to -0.30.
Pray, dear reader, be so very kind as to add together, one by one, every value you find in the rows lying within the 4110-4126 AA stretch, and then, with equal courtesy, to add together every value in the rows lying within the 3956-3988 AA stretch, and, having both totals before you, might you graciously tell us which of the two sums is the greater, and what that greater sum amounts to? 256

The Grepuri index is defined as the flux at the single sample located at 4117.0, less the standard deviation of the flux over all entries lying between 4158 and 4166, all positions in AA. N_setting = 23.7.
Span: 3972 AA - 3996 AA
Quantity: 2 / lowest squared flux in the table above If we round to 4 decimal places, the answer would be 0.0107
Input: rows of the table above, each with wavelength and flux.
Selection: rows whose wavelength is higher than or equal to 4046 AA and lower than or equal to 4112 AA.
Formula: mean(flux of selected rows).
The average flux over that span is 21.3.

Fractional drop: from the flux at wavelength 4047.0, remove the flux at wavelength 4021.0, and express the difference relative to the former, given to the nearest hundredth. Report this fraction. -0.18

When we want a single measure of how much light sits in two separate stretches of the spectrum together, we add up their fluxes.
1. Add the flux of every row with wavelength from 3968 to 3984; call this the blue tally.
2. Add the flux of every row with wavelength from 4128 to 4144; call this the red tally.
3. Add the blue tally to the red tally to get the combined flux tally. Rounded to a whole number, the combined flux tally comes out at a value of 303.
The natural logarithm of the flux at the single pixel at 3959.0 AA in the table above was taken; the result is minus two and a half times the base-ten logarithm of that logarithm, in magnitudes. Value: -1.21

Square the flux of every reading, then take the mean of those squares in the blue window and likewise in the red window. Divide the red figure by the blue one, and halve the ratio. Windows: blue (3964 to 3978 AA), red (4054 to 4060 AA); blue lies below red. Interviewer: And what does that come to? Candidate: 1.6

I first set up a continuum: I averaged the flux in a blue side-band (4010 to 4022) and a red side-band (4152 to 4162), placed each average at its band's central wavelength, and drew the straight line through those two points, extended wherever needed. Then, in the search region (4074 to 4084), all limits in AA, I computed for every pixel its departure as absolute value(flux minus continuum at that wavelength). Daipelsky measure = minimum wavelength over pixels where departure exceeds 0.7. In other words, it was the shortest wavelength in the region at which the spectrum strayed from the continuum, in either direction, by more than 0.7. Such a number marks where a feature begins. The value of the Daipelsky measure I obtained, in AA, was 4077.0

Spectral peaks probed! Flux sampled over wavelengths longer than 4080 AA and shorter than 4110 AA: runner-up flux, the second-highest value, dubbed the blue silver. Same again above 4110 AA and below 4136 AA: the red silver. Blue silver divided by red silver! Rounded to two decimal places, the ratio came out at 0.97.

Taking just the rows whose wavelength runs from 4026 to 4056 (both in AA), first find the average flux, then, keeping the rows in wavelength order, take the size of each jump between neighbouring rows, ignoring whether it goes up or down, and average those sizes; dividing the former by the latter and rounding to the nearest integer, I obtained 21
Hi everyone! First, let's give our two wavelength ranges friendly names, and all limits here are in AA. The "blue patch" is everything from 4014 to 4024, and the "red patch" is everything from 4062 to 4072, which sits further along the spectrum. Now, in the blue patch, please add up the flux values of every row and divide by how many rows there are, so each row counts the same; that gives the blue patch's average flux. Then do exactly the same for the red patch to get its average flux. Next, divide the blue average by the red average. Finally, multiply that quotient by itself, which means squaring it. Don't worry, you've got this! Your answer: 1.06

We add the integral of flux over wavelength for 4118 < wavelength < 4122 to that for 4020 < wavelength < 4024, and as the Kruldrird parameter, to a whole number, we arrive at 181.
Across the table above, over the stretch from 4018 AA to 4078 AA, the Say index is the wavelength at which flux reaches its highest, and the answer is 4021.0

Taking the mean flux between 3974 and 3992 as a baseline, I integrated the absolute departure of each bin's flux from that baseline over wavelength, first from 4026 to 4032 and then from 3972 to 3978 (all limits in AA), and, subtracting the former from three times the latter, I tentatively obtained 61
